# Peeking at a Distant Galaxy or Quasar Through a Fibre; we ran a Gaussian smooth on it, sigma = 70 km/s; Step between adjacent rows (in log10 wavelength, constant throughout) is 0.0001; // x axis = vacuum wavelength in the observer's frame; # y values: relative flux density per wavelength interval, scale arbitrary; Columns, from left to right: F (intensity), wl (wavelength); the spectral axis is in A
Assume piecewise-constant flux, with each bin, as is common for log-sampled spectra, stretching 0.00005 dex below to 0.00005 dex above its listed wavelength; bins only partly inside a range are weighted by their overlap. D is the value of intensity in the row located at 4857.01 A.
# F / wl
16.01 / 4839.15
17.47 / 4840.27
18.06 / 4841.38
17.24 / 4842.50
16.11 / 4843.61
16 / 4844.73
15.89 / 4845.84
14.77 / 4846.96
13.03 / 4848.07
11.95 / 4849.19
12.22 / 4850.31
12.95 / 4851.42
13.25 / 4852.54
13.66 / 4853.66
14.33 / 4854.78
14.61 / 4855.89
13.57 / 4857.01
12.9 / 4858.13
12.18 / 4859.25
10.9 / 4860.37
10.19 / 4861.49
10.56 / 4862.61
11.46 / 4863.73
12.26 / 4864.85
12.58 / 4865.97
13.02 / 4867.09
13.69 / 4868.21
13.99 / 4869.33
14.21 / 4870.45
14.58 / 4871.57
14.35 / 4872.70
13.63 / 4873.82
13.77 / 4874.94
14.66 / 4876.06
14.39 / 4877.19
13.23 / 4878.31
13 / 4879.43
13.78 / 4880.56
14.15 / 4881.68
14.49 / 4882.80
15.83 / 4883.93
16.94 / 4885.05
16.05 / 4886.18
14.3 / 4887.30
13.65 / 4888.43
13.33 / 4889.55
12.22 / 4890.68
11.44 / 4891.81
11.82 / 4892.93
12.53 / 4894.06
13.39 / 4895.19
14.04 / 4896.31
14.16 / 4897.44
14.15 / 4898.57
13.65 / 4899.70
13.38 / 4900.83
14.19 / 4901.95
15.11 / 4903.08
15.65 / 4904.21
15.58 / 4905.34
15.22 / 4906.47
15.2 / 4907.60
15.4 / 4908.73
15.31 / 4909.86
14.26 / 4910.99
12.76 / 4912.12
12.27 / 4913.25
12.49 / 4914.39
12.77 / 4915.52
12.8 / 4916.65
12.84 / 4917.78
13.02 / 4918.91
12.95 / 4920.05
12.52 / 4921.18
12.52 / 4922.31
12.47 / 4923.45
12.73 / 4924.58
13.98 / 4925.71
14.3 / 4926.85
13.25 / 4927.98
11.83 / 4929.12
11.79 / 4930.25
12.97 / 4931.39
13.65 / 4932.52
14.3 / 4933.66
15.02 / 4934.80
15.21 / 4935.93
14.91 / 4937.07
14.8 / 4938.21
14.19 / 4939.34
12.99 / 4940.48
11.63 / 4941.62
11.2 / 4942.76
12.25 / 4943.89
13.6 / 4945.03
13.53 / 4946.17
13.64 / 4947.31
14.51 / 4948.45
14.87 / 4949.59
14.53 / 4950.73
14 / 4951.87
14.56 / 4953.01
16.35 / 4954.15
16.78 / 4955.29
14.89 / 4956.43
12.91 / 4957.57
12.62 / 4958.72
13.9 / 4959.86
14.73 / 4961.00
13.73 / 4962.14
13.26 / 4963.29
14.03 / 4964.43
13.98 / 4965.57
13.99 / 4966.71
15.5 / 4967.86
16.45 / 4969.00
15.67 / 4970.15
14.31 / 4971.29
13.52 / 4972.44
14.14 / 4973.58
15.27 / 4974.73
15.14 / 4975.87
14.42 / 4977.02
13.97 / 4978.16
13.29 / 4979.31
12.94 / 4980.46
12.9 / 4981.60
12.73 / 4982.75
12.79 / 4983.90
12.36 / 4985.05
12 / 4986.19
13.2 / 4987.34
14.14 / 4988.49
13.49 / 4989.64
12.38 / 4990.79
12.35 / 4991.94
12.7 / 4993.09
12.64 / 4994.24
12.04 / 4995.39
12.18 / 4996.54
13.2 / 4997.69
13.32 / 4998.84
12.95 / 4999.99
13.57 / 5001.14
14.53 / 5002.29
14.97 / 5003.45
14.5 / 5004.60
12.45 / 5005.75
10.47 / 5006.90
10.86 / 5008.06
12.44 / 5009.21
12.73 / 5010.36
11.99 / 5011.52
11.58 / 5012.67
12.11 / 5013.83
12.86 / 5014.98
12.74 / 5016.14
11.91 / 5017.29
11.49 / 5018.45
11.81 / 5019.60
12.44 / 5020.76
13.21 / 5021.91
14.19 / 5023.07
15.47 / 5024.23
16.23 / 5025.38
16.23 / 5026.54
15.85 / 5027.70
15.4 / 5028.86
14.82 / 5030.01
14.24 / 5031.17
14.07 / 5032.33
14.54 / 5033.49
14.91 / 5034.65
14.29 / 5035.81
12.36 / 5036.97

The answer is 13.57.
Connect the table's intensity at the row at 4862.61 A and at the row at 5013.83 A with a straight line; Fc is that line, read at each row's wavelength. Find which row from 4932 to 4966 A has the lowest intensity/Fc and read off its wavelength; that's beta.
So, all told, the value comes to 4942.76 A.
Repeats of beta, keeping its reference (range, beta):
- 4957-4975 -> 4958.72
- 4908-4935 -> 4930.25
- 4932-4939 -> 4932.52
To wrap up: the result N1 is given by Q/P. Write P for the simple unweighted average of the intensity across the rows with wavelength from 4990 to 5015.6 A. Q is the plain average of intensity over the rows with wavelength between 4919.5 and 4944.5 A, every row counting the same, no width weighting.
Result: 1.05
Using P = 12.7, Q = 13.2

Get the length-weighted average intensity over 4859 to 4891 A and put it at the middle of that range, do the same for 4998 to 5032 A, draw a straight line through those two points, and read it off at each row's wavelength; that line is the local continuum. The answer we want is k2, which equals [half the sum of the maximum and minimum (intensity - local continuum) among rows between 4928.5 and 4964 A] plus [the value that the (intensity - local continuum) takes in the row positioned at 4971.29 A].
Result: 1.5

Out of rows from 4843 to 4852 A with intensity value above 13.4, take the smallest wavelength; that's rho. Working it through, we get 4843.61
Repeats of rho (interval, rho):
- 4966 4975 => 4966.71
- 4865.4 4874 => 4868.21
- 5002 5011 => 5002.29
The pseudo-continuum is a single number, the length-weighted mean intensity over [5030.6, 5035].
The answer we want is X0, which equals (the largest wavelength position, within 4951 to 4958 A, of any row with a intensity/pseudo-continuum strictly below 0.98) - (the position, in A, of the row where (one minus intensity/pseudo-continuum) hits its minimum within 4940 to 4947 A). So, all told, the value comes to 12.5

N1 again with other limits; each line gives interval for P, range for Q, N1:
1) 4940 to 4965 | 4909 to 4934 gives 0.95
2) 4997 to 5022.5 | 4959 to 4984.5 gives 1.12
